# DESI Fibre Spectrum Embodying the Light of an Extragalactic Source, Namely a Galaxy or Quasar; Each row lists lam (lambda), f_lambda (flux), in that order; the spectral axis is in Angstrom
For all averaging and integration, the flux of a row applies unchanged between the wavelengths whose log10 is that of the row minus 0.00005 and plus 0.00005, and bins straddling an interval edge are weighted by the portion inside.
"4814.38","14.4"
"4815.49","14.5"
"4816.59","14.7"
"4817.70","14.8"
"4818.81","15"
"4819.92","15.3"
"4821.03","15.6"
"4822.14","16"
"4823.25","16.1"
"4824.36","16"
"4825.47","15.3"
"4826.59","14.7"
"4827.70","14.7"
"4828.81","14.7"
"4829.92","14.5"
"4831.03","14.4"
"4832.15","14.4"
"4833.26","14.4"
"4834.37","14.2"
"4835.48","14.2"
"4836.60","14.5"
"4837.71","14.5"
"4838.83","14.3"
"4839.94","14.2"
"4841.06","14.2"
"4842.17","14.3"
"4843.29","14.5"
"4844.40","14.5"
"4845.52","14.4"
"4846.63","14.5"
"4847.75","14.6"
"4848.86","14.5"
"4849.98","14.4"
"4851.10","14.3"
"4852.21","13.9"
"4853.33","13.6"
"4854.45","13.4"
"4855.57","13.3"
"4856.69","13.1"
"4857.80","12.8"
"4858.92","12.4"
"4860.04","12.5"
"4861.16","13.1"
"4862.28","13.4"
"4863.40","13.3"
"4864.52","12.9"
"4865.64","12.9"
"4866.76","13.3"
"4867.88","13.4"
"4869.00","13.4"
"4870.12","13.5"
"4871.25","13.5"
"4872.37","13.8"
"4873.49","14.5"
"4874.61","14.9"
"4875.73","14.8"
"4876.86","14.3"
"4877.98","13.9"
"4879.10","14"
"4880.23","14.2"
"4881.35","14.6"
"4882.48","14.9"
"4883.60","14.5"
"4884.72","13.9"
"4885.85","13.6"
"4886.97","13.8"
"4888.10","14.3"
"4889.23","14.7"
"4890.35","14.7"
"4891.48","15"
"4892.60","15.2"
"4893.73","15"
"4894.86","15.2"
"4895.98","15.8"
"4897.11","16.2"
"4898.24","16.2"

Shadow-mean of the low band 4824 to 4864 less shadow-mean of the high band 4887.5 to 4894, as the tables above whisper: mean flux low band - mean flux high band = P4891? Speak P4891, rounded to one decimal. -0.7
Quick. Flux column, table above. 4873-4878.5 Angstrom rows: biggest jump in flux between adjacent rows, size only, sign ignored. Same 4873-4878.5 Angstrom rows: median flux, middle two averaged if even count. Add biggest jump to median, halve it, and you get 7.5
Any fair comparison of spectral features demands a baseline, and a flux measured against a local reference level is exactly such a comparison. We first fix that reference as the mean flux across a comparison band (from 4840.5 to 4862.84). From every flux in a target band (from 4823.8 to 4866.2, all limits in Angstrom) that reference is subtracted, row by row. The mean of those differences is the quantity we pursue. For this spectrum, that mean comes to 0.26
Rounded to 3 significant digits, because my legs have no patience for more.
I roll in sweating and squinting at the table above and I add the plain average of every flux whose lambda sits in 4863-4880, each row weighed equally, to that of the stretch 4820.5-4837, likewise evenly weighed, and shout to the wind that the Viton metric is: 28.7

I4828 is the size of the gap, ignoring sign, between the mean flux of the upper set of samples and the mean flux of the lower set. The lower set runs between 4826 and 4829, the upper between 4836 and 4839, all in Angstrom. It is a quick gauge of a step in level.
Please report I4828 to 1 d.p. 0.3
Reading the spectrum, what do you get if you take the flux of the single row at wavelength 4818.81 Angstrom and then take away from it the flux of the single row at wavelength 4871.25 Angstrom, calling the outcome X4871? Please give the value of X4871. 1.5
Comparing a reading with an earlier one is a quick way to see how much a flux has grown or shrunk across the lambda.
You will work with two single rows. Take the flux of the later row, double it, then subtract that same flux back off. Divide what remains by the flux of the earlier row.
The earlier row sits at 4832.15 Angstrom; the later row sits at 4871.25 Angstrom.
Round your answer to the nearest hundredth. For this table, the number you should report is 0.94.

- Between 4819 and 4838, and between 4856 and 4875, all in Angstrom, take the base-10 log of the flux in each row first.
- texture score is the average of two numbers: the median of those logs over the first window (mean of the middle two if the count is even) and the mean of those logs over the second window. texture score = 1.15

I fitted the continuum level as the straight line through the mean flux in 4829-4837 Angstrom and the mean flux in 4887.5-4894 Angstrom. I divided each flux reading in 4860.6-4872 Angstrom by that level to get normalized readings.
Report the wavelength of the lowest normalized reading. 4865.64 Angstrom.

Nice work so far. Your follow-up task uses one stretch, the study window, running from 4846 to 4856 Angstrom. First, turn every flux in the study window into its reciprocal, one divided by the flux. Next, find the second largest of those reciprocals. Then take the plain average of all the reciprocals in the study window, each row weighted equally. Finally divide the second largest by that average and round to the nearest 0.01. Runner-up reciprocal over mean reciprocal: 1.05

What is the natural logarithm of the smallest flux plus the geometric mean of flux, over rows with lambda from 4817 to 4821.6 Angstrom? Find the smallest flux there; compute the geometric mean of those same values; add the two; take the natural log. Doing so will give 3.40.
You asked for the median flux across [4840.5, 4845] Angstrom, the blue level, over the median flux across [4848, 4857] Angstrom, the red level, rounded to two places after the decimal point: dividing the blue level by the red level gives 1.05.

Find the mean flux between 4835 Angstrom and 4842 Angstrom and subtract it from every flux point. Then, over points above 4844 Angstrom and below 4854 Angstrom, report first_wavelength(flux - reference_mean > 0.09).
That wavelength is 4844.40 Angstrom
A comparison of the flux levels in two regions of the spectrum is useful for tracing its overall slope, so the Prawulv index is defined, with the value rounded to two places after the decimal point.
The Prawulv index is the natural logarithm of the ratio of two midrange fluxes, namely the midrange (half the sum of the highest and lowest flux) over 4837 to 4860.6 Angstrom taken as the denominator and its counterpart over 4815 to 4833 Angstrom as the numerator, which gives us 0.12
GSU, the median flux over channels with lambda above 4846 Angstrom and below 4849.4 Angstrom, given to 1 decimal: 14.5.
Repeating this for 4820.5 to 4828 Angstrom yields 15.6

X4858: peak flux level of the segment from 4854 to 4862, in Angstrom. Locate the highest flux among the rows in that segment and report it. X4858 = 13.4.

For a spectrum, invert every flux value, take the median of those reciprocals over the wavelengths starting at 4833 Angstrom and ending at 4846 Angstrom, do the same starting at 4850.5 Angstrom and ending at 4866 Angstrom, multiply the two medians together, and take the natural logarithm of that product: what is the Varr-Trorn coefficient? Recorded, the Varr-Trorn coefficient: -5.24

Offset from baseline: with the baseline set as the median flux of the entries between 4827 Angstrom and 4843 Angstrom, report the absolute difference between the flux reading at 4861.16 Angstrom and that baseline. 1.30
